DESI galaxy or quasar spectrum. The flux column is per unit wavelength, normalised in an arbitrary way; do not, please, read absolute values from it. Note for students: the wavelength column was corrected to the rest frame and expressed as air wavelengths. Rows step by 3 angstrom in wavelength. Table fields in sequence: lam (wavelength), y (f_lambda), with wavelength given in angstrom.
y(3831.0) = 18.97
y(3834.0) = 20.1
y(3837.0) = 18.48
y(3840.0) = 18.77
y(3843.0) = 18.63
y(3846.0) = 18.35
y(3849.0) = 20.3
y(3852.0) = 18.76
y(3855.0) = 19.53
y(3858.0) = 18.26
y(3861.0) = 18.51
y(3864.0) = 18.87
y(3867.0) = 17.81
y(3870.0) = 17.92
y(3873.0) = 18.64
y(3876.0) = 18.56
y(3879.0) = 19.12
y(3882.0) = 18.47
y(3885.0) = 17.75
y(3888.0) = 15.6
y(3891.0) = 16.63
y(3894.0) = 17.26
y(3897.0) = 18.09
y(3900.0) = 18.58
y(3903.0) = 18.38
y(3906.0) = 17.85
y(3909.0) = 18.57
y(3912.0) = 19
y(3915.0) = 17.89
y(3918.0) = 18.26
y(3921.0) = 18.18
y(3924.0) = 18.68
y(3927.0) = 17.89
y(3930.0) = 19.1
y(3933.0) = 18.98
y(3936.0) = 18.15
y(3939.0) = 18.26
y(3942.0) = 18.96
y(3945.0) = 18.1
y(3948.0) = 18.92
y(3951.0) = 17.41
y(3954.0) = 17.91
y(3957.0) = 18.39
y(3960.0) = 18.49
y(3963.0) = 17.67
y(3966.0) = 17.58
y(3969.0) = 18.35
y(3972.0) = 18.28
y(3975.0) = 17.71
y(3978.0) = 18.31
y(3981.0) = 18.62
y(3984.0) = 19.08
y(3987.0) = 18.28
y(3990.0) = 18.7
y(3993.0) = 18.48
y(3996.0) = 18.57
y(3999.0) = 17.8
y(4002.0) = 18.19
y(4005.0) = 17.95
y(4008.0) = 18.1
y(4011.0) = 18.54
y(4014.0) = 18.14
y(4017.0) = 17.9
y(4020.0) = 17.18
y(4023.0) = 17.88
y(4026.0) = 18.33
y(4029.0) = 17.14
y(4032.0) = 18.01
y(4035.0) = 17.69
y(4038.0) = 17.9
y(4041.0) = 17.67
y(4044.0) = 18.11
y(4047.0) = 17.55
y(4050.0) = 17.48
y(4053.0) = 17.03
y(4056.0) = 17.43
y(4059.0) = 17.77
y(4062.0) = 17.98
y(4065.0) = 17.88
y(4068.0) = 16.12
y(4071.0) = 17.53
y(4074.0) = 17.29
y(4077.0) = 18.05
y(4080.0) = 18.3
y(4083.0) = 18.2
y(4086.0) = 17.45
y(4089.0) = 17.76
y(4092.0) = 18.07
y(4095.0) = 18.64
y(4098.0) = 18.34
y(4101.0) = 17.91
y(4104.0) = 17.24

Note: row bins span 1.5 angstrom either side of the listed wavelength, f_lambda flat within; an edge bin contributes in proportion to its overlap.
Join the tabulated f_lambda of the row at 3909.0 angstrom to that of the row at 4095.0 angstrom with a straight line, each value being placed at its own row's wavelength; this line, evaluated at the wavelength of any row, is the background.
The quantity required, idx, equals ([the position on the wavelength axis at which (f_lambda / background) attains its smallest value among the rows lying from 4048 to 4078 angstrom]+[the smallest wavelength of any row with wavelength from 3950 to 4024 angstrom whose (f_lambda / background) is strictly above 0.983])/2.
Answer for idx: 4012.5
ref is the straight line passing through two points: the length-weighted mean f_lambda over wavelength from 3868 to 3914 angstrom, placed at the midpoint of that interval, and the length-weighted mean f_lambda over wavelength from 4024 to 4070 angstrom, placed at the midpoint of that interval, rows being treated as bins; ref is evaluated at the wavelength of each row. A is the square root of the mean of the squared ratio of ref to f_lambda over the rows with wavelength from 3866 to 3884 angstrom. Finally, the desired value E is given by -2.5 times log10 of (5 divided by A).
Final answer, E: -1.77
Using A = 0.982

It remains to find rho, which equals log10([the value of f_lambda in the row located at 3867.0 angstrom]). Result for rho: 1.25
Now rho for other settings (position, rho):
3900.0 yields 1.27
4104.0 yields 1.24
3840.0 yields 1.27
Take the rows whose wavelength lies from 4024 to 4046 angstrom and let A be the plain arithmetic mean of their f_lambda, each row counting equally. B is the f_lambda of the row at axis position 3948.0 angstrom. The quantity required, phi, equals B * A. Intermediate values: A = 17.8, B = 18.92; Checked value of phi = 337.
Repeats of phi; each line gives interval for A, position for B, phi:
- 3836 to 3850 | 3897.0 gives 342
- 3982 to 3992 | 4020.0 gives 321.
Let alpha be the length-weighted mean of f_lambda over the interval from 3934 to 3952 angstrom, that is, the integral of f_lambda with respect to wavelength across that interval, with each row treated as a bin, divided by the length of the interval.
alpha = 18.3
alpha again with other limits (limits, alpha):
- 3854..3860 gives 18.8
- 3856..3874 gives 18.4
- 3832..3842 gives 19.1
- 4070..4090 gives 17.8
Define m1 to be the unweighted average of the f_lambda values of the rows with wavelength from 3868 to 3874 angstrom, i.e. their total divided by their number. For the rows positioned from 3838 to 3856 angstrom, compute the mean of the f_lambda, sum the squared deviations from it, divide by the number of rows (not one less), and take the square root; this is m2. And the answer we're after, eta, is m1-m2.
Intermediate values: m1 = 18.3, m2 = 0.66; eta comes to 17.62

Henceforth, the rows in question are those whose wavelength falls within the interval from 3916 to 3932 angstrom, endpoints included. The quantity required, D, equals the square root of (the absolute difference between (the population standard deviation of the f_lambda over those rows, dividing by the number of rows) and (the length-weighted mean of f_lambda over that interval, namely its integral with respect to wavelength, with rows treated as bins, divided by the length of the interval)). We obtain 4.24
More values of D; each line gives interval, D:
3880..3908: 4.09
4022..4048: 4.18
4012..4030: 4.17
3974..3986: 4.24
